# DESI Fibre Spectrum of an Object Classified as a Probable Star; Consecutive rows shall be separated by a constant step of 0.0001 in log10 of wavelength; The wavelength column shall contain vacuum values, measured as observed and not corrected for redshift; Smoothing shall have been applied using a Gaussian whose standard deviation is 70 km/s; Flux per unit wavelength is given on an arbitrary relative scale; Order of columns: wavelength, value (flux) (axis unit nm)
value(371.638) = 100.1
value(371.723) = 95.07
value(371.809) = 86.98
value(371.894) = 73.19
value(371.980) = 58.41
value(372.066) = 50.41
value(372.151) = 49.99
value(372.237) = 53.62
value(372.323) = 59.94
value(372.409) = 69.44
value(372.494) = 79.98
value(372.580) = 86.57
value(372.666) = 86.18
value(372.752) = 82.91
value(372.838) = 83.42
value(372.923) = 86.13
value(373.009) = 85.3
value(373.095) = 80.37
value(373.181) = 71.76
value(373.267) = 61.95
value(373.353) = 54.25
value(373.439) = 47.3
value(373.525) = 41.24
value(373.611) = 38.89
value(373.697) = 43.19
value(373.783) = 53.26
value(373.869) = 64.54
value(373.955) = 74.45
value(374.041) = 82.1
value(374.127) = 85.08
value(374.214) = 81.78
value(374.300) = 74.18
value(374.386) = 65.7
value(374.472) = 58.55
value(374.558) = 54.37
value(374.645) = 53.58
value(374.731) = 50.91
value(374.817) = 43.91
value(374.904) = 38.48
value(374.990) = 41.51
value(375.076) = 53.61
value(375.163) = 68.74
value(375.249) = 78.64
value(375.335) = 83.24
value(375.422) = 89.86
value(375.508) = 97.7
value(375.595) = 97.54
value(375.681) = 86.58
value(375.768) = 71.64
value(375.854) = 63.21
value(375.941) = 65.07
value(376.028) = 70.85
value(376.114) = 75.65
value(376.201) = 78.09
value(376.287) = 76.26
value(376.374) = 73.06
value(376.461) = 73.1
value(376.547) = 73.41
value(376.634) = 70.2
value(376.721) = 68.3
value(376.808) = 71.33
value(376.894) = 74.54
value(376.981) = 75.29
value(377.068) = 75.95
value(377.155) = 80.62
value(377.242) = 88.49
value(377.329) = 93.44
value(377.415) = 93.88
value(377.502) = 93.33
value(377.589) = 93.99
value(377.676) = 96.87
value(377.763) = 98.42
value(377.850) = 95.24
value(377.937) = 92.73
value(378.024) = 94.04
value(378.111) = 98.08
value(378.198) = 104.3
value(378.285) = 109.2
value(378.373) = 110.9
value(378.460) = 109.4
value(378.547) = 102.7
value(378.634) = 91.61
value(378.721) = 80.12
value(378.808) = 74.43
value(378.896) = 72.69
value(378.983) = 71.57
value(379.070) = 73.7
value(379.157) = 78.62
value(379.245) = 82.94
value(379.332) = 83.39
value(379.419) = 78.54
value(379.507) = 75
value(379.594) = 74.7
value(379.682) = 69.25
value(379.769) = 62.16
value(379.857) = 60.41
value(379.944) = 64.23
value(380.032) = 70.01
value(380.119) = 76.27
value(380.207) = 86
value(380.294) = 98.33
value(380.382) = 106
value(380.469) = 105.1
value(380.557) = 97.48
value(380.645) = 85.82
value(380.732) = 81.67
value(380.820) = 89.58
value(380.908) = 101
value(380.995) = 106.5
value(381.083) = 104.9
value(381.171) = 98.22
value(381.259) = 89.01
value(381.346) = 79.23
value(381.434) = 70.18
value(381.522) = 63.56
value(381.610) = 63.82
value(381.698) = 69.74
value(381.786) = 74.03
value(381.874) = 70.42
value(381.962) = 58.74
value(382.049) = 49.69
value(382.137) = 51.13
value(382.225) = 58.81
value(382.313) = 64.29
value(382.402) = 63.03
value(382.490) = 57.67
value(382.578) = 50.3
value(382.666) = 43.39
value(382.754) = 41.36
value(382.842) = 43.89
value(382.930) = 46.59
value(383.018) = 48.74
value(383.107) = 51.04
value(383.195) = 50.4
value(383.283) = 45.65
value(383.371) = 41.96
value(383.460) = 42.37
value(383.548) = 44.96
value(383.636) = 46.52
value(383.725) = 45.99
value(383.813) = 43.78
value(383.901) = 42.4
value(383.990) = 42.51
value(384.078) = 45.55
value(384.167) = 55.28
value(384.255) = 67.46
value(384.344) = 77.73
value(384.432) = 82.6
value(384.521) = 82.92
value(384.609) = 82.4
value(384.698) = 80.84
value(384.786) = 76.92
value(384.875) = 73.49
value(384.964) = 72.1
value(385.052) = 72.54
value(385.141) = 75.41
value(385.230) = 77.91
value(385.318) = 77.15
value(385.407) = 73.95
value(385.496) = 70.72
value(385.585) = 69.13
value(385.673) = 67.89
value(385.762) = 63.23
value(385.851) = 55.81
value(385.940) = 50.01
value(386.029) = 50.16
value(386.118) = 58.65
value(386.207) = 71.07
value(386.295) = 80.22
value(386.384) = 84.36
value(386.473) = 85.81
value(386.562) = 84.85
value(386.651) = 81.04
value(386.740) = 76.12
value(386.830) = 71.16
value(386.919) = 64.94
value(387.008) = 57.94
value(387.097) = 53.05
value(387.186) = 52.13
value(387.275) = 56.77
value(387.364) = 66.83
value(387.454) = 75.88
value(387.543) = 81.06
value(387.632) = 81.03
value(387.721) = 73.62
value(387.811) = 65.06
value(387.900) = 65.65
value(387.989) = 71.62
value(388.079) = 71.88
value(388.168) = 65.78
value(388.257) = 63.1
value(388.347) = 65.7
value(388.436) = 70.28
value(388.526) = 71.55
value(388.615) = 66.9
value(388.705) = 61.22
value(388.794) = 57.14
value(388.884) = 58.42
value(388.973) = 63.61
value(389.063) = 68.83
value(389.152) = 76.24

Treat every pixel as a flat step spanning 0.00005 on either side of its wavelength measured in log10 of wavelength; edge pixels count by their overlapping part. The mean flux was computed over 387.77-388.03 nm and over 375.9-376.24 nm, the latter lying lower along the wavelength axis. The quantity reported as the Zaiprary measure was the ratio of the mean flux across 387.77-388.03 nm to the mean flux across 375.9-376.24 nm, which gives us 0.93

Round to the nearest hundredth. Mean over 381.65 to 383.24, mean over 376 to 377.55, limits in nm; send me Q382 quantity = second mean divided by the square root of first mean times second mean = 1.19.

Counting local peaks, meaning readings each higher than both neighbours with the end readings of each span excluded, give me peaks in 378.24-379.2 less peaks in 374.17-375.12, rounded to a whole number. 1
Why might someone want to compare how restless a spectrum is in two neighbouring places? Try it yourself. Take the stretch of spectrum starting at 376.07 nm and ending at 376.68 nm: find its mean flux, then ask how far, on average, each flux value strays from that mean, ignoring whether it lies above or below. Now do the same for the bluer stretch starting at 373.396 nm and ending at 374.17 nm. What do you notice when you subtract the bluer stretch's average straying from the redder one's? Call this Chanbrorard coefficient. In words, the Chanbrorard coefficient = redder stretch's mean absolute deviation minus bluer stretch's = -14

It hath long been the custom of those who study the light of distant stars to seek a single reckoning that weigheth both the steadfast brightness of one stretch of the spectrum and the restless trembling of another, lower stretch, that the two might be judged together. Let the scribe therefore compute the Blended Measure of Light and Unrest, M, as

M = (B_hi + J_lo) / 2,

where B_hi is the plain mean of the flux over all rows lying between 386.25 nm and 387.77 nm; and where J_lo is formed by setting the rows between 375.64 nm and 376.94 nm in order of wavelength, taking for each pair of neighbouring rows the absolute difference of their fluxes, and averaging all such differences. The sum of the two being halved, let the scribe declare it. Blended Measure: 38.0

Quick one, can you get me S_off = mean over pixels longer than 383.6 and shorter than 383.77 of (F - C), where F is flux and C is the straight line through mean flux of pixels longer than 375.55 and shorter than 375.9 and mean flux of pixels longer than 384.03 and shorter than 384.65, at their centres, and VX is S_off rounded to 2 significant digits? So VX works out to -25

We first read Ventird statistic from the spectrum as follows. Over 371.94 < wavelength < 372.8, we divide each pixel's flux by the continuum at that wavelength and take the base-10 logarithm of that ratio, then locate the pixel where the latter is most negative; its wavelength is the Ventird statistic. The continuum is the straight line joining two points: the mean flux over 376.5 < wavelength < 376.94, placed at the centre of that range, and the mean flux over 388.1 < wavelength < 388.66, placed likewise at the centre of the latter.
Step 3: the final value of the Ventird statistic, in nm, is 372.151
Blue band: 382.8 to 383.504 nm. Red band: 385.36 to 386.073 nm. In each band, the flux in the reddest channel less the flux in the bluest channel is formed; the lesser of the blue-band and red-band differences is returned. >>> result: -24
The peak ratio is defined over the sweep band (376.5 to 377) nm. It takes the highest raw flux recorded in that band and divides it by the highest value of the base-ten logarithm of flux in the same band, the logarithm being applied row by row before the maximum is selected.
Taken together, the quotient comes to 40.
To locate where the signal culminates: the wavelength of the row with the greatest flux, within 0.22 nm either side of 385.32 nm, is 385.230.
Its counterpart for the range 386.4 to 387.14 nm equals 386.473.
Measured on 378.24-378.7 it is 378.373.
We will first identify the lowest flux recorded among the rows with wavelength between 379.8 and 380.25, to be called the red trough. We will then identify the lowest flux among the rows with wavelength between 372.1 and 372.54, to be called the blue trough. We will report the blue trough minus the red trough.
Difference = -10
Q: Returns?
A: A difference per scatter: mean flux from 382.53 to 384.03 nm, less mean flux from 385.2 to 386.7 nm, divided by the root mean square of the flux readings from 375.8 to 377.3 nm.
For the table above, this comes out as -0.34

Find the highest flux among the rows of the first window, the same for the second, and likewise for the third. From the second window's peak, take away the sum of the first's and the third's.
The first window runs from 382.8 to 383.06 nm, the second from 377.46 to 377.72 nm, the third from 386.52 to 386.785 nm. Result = -37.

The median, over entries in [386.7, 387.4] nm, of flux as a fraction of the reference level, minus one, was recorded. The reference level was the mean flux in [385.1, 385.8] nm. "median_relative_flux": -0.1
